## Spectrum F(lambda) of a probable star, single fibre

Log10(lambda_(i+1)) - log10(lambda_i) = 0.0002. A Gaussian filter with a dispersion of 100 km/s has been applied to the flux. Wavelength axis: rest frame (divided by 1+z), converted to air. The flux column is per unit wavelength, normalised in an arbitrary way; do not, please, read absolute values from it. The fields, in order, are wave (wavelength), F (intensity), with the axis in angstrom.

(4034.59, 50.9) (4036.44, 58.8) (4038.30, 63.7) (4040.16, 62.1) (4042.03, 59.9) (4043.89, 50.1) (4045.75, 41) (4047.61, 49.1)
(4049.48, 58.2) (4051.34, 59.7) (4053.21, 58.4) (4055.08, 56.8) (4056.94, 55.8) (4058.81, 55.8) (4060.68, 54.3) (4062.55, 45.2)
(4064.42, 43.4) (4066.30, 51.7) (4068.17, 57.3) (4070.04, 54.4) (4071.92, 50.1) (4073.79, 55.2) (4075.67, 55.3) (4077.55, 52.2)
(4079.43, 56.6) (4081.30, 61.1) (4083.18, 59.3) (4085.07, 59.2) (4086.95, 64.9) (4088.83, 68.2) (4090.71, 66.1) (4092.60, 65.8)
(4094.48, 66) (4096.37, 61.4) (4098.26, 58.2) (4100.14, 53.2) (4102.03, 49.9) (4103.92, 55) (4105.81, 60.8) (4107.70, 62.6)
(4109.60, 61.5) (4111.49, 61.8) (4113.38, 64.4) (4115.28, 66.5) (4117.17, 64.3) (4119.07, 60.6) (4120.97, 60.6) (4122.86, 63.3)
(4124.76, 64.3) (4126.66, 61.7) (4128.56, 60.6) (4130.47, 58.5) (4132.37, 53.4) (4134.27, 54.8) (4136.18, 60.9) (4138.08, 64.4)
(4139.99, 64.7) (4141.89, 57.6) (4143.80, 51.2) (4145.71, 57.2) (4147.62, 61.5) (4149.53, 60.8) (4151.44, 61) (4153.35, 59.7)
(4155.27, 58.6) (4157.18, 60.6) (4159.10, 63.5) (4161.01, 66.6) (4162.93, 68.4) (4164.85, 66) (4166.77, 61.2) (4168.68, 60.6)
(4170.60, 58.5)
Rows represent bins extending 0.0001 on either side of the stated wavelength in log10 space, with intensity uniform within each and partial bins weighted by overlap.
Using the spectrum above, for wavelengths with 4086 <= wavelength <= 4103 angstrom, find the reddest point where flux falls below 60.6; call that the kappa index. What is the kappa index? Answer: 4102.03 angstrom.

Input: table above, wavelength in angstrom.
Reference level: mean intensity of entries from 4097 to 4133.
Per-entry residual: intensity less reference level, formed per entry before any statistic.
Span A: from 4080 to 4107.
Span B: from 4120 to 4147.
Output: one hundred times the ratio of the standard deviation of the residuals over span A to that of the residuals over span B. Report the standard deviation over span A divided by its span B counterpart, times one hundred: 126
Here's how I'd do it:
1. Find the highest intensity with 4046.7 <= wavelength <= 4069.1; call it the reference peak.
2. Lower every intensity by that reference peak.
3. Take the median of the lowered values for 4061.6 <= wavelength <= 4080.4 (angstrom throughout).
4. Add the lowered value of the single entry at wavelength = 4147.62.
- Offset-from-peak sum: -4.6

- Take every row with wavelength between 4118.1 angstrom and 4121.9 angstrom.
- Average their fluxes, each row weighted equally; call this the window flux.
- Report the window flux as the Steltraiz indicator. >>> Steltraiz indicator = 61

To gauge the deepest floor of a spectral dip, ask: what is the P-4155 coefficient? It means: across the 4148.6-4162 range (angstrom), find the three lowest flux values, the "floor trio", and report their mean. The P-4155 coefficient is 59.6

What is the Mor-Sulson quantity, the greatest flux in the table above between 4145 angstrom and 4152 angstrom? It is 61.5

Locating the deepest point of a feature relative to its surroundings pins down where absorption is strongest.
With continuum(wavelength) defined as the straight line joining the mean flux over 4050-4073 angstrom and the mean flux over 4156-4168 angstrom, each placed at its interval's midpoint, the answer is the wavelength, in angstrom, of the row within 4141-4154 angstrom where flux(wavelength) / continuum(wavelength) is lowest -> 4143.80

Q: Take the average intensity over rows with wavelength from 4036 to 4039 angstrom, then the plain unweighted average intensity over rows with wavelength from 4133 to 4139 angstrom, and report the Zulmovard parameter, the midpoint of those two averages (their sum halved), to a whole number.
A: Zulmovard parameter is 61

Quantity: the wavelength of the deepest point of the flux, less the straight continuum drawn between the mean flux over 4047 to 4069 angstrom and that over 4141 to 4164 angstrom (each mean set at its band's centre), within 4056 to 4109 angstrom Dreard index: 4064.42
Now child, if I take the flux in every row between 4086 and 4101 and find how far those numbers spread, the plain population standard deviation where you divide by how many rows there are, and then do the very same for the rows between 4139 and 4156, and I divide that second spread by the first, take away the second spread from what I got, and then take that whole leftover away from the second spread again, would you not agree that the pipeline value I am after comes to 6.3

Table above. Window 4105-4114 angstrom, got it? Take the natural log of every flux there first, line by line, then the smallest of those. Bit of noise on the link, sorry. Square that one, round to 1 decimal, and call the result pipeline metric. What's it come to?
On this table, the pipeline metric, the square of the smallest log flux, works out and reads 16.9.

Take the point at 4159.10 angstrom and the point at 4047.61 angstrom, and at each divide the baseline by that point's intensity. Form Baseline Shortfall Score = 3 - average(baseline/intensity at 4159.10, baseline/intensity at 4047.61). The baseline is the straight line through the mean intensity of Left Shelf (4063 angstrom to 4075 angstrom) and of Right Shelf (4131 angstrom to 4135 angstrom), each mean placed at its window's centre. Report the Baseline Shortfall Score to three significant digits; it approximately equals 2.04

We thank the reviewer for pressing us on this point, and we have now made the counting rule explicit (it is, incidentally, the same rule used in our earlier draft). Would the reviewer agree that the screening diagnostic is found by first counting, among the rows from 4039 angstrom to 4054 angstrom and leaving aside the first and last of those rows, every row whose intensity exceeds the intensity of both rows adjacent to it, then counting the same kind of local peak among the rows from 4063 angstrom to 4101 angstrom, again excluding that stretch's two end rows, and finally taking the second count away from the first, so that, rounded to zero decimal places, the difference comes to -4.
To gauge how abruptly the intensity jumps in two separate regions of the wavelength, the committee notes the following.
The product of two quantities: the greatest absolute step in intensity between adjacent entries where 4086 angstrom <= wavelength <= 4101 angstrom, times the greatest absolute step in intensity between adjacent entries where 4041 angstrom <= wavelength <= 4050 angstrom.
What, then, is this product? 49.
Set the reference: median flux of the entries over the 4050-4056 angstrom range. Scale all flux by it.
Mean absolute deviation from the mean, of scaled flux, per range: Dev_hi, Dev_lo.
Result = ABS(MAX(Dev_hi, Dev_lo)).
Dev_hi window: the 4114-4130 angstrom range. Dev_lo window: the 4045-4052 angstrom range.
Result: 0.12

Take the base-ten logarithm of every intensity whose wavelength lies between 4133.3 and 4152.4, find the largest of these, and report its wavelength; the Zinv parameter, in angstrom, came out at 4139.99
